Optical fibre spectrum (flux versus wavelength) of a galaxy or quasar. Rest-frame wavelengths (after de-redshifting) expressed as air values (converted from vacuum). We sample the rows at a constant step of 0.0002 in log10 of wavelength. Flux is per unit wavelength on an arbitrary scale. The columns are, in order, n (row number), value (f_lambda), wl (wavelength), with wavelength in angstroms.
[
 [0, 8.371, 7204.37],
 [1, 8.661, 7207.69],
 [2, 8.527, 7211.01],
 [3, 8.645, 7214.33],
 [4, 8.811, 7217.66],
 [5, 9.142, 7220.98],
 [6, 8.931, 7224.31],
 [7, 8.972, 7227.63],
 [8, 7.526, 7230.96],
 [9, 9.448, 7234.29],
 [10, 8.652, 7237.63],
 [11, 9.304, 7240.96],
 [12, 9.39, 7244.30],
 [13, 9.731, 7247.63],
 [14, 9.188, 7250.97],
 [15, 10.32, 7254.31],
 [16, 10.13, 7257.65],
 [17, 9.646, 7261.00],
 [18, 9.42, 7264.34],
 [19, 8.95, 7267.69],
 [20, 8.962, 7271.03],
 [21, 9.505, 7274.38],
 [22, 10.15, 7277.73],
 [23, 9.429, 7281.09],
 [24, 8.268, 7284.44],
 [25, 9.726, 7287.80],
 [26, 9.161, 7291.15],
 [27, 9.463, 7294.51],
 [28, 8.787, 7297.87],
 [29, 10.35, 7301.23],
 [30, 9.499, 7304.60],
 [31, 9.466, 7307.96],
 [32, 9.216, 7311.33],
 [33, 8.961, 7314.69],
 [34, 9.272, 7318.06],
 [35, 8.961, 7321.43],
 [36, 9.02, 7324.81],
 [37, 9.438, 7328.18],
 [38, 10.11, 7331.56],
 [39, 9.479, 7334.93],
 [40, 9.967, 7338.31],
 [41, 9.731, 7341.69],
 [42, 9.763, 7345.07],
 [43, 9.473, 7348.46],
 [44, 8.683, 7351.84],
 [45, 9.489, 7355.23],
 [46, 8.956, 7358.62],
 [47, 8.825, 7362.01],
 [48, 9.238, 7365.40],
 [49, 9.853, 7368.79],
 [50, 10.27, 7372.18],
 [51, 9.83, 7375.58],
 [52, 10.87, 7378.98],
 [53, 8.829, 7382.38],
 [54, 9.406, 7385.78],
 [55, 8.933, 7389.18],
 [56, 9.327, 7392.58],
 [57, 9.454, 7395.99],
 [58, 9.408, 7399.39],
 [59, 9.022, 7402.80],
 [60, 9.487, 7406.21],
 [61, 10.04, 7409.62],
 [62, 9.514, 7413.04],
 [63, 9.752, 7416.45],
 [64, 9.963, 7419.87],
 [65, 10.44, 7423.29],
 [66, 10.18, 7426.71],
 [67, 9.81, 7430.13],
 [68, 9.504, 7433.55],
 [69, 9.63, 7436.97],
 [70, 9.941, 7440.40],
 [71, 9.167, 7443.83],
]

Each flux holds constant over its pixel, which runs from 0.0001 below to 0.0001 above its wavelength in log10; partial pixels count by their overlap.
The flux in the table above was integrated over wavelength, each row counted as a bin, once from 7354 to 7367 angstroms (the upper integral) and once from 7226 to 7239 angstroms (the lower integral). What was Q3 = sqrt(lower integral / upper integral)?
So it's 0.97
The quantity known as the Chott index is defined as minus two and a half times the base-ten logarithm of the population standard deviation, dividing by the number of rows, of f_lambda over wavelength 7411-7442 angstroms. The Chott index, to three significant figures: 1.34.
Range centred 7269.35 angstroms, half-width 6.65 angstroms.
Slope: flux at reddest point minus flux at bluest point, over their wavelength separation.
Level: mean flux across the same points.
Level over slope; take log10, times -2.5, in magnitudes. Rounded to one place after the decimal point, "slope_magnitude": -7.6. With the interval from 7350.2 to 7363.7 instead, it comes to -7.0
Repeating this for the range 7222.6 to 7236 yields -5.6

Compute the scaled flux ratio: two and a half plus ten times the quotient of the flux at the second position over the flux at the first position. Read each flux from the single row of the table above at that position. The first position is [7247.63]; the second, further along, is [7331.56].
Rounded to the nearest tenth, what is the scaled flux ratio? 12.9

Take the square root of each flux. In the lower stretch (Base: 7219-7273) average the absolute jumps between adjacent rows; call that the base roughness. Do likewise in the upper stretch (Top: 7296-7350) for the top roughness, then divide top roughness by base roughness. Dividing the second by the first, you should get 0.72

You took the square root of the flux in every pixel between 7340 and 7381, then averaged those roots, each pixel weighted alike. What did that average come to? 3.09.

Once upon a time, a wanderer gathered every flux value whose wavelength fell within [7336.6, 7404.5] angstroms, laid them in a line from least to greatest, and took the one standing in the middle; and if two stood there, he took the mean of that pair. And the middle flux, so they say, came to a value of 9.43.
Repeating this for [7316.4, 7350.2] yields 9.48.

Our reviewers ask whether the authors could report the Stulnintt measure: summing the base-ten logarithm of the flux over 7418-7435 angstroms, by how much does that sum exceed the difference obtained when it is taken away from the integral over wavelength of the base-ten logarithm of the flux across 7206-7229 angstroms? -12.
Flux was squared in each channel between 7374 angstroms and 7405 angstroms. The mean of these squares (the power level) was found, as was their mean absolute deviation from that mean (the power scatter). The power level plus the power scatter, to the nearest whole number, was 98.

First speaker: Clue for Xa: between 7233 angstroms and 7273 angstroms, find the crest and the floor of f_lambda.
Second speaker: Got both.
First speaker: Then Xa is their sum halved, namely 9.5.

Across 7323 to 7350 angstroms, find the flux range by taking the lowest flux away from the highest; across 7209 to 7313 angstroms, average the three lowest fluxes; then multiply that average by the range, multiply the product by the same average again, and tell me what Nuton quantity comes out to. 72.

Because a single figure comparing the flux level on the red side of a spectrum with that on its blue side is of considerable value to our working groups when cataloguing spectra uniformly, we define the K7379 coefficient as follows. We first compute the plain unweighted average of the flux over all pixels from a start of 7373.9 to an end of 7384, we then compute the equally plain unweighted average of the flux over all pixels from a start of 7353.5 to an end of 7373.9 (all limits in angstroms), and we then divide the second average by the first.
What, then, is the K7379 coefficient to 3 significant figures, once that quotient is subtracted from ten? 9.04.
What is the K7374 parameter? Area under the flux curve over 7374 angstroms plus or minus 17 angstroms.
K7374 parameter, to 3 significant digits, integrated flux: 323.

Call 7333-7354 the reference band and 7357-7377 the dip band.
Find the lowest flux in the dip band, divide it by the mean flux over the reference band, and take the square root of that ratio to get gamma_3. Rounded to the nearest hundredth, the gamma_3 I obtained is 0.96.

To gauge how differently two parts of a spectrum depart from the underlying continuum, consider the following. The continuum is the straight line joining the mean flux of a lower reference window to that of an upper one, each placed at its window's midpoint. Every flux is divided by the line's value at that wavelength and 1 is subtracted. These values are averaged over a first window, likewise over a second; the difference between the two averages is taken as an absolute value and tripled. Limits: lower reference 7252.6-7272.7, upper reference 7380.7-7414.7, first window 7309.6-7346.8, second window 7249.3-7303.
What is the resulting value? 0.02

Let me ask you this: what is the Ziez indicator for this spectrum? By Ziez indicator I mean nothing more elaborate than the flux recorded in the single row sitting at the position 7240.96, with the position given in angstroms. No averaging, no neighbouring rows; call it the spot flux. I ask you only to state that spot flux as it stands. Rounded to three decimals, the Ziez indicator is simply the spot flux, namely 9.304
